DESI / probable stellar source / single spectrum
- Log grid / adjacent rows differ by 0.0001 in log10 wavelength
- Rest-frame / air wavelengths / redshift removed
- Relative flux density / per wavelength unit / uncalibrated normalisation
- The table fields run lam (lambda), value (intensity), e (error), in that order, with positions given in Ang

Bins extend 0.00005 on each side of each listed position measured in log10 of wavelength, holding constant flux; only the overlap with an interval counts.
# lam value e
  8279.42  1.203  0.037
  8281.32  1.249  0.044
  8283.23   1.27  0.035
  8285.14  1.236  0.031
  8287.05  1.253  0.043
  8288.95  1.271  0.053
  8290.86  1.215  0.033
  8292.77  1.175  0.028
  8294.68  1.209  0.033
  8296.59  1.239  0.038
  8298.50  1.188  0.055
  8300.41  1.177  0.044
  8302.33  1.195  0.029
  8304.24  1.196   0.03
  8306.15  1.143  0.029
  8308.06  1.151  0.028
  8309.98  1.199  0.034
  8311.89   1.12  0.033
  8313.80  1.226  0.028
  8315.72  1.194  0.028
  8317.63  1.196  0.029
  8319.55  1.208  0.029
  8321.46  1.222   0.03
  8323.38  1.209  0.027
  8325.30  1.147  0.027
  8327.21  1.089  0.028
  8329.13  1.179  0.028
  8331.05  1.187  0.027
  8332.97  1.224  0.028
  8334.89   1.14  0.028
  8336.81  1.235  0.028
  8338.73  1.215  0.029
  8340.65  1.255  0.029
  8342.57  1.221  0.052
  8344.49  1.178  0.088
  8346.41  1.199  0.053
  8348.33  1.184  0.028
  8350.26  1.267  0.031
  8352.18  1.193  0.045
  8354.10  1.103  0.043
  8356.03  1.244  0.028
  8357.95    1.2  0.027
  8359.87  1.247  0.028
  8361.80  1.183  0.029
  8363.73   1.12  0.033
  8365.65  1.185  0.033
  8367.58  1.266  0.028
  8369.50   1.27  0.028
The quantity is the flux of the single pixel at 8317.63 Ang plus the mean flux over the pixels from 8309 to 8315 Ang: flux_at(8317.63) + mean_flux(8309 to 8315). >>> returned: 2.38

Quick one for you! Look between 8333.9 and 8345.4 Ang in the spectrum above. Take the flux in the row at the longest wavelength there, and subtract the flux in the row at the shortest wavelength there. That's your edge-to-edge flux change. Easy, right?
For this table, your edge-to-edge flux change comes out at 0.038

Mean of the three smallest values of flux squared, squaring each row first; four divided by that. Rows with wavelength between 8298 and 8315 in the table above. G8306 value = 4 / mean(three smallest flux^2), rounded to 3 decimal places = 3.088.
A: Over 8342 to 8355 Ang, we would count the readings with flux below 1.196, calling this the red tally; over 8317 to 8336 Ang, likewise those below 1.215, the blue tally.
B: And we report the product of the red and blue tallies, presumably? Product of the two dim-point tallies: 32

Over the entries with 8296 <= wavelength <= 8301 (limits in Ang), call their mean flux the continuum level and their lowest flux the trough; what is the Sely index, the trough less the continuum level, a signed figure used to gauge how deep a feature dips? -0.024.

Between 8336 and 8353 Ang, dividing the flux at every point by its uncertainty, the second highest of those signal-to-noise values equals 43.3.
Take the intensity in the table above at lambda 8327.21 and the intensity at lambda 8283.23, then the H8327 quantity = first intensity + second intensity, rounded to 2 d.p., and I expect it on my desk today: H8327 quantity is 2.36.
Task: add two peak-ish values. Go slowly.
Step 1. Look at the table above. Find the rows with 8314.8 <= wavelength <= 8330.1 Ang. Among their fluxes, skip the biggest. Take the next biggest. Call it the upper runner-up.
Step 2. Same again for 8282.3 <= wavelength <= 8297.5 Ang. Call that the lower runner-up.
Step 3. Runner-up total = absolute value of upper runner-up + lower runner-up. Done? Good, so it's 2.479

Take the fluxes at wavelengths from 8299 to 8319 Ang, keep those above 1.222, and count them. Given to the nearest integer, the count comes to 1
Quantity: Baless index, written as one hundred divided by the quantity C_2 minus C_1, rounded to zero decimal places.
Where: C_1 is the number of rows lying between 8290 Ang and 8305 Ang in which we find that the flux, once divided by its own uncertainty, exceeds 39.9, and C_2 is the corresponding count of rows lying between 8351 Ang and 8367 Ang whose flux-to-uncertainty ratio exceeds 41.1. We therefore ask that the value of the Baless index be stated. 100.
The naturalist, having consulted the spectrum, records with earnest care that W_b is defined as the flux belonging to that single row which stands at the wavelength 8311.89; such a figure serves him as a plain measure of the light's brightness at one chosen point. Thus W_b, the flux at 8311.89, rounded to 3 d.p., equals 1.120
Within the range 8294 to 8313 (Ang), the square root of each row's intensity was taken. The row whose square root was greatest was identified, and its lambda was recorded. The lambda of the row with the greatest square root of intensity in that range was 8296.59 Ang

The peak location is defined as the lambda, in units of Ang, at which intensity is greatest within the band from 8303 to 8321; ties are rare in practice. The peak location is 8313.80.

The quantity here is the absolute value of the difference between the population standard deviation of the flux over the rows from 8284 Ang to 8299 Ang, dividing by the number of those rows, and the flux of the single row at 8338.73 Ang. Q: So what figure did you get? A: 1.18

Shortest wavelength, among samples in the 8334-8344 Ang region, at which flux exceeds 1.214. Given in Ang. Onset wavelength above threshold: 8336.81 Ang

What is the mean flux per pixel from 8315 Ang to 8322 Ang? 1.21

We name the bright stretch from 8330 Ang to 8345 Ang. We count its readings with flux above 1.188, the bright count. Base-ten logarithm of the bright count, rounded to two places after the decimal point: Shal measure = 0.70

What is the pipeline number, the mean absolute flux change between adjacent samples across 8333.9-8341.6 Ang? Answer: 0.052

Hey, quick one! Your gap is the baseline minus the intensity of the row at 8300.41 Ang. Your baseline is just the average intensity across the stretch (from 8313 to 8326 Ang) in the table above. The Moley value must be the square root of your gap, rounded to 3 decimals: 0.153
